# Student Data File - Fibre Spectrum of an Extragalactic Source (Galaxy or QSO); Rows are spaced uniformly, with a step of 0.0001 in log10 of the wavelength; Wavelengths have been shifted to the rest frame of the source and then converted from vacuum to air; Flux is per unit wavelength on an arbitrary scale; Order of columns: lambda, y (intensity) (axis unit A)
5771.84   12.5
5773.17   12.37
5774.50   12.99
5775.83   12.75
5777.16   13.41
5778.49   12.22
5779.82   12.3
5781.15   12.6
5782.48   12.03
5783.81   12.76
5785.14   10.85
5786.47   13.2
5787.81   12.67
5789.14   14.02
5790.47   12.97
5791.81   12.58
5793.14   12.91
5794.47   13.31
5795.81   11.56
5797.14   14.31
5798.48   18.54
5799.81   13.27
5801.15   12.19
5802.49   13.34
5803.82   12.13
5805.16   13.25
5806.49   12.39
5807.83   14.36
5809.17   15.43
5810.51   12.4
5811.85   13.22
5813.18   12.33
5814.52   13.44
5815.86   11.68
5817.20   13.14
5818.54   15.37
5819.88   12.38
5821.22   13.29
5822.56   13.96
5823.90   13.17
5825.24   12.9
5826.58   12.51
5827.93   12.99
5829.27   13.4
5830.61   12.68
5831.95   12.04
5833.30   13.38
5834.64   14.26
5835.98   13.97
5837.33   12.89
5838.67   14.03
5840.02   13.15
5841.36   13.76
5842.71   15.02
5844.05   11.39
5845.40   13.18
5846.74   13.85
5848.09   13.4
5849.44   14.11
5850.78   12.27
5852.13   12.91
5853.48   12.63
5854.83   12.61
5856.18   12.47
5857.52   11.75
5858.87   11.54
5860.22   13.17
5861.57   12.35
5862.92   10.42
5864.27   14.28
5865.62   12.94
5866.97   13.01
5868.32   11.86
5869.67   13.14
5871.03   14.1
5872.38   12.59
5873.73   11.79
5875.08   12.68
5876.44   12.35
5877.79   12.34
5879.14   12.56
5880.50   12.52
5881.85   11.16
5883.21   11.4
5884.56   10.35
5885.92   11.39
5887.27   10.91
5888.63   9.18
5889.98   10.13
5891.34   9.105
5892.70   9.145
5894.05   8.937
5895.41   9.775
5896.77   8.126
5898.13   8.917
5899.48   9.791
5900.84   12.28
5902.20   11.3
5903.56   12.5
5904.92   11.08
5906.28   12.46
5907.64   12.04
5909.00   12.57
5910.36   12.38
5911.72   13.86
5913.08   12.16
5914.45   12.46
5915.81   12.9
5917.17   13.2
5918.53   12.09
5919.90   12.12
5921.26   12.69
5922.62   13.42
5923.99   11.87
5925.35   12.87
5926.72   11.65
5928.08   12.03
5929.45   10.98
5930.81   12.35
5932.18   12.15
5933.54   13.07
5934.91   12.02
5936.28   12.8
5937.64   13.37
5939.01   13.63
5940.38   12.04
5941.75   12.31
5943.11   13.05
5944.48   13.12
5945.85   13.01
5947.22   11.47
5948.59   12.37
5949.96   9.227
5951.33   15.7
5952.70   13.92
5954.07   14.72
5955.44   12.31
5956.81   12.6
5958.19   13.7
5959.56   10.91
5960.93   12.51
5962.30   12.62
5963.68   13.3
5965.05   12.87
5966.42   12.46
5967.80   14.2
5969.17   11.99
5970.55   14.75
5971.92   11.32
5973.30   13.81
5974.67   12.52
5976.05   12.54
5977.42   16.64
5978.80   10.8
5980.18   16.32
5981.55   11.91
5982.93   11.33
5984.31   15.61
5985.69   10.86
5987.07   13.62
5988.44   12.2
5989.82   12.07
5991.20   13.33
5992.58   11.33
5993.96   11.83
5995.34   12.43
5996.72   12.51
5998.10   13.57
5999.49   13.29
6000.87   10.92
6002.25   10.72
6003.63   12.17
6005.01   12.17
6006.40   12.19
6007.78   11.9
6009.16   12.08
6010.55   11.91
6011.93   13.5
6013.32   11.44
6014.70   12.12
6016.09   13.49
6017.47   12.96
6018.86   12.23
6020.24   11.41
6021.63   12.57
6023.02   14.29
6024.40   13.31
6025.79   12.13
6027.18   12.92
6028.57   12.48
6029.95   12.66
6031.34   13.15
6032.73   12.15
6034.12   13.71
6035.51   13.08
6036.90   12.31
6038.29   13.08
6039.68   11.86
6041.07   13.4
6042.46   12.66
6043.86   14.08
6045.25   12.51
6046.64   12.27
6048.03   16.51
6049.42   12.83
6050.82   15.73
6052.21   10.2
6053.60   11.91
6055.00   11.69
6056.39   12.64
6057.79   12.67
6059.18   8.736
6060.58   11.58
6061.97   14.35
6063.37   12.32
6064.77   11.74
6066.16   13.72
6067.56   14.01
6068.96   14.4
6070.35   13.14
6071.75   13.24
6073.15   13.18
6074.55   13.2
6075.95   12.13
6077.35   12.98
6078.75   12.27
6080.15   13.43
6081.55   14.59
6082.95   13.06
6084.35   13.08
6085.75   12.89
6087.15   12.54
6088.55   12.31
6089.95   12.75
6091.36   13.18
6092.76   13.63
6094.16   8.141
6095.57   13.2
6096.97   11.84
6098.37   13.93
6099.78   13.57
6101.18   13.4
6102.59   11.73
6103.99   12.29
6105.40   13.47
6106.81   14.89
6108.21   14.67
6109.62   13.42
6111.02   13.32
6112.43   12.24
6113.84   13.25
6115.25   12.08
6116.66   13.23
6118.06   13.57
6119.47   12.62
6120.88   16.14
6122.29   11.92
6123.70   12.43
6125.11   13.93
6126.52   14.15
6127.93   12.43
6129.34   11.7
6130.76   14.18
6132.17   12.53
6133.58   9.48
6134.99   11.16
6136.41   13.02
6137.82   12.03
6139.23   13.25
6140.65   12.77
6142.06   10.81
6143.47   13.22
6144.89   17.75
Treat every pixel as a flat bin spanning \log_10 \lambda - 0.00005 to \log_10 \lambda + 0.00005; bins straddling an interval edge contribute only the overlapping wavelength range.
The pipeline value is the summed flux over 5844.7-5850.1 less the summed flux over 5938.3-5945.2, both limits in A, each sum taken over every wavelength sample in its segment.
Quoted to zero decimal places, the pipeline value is -10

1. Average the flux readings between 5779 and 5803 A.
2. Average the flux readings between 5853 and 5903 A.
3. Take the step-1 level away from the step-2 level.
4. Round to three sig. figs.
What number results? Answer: -1.59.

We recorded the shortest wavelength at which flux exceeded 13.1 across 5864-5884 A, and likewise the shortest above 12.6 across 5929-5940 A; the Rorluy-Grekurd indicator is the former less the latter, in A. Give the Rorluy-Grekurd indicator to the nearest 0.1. -69.3 A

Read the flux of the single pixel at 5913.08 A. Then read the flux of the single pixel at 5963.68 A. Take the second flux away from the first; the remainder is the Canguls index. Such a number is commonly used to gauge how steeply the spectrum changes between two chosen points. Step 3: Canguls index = -1.1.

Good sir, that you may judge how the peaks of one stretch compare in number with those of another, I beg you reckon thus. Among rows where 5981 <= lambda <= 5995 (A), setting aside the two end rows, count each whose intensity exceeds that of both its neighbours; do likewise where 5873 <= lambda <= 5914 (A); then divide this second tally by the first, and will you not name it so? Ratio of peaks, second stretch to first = 4.0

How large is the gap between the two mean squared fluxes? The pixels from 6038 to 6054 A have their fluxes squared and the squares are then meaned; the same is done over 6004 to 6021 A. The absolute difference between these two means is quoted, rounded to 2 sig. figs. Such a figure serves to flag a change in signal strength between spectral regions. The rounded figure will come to 23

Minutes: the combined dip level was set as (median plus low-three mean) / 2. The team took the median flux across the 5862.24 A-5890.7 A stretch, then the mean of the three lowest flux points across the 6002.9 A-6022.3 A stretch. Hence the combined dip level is 12.0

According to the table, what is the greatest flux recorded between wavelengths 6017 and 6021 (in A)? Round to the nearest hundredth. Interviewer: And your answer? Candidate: 12.96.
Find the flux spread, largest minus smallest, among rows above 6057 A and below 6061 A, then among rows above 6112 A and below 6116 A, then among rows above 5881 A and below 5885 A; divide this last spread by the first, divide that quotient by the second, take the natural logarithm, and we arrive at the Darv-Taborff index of -1.5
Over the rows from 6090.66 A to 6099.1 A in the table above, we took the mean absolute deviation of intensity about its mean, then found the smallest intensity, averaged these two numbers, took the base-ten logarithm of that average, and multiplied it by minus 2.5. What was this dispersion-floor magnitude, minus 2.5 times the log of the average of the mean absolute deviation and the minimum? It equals -1.71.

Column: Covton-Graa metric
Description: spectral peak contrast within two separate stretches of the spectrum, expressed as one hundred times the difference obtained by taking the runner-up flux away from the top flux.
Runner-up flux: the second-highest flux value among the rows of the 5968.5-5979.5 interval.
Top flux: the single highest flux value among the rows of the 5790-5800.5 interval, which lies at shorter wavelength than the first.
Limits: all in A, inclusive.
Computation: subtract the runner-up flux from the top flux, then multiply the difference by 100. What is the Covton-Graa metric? 379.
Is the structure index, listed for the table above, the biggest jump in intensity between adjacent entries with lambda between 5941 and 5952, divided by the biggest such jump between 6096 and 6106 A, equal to 3.1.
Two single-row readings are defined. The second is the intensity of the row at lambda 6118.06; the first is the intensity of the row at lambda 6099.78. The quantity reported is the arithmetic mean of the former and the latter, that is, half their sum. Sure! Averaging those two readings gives 13.6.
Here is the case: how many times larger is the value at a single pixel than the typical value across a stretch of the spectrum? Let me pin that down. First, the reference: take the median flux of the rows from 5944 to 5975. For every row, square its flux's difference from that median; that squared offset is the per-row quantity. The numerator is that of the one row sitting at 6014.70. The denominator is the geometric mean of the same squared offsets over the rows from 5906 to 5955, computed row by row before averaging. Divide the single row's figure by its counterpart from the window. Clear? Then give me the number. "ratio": 1.0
